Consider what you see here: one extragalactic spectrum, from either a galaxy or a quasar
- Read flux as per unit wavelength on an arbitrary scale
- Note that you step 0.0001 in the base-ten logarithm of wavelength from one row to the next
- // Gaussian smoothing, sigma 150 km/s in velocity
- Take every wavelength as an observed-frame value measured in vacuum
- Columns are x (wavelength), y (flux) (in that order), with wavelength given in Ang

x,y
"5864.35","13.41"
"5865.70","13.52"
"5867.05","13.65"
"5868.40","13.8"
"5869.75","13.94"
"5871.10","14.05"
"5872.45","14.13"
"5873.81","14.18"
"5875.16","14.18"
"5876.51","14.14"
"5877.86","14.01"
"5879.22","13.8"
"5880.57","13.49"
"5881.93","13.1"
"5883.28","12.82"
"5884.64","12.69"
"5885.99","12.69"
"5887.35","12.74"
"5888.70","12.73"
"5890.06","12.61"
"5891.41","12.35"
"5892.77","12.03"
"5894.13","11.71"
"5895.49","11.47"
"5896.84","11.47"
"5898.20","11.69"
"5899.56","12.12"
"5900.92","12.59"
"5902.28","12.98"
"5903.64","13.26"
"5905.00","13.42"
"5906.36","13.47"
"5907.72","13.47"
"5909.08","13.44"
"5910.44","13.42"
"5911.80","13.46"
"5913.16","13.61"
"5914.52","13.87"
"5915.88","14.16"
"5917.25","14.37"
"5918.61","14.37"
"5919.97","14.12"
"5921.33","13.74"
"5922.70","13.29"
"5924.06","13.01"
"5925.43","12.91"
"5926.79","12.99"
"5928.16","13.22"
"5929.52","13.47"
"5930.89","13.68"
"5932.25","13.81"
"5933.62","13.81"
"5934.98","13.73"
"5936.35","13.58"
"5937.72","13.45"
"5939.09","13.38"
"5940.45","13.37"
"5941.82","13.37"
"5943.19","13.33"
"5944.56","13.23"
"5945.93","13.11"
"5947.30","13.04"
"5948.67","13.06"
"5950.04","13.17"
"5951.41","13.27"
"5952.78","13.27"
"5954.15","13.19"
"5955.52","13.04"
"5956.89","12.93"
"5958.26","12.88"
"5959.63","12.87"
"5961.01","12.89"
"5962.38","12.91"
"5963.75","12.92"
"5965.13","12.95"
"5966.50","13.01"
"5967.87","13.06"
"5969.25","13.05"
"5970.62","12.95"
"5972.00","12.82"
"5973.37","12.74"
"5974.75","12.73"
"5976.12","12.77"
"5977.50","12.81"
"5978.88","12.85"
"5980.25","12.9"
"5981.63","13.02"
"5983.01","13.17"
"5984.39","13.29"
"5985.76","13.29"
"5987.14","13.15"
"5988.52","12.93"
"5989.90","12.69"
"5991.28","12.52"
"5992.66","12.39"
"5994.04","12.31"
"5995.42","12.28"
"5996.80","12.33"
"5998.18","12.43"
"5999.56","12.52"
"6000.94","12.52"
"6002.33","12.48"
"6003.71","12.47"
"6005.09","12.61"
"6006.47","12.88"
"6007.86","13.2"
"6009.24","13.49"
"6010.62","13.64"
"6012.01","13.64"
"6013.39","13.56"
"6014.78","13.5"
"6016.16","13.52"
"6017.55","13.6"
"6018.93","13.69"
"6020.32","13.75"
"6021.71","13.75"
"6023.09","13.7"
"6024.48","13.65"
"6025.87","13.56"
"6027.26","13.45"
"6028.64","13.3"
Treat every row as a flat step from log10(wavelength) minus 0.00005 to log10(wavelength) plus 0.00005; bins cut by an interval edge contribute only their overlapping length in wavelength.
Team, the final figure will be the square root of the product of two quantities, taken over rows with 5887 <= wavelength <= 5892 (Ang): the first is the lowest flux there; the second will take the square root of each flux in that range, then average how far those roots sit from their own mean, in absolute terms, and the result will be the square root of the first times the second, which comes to 0.47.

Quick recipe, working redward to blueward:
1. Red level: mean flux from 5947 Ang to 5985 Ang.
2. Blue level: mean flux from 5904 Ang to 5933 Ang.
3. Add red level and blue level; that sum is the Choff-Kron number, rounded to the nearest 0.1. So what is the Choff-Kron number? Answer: 26.6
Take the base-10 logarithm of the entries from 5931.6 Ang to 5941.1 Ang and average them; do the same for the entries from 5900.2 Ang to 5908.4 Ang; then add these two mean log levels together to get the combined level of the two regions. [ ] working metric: 2.25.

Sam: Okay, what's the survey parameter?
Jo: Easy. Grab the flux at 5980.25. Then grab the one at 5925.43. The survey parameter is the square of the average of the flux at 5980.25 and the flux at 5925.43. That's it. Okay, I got 167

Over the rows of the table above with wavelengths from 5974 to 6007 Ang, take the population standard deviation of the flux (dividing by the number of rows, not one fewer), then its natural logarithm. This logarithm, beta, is -1.2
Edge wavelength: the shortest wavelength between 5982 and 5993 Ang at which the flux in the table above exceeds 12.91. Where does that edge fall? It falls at 5983.01 Ang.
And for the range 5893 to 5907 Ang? 5902.28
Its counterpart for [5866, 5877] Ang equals 5867.05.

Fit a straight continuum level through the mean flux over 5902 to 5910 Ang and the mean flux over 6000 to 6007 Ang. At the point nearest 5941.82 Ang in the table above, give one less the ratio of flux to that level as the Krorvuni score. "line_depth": -0.02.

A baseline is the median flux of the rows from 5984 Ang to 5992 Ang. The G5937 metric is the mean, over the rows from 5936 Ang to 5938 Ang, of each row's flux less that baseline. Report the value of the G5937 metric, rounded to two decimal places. 0.48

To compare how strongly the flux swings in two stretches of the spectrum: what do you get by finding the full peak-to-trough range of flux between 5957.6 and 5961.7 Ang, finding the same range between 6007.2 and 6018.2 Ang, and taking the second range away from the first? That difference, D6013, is -0.4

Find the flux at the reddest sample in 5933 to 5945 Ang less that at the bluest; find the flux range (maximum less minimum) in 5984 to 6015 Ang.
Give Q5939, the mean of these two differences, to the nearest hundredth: 0.39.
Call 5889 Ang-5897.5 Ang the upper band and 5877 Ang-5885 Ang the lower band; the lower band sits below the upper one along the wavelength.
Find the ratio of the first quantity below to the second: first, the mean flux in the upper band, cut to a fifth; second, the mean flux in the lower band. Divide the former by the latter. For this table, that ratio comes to 0.179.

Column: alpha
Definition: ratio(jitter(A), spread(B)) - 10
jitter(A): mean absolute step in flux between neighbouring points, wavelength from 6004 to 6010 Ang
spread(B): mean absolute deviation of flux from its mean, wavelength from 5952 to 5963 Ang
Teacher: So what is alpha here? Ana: -7.7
